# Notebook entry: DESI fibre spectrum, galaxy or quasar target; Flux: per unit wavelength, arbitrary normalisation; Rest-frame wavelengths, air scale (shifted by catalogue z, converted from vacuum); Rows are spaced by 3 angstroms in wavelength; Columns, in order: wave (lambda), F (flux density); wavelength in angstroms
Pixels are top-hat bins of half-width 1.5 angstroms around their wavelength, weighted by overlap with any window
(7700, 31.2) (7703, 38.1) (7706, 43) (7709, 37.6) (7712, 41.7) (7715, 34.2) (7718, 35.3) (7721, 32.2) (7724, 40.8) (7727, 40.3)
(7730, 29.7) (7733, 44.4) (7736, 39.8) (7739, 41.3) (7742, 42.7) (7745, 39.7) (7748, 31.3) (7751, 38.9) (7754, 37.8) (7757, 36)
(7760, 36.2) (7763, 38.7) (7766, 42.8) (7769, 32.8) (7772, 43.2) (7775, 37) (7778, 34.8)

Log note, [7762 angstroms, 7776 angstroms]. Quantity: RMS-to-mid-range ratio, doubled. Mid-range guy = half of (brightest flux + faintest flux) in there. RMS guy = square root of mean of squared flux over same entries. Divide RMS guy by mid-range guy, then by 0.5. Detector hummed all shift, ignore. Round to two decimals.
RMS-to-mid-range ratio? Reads 2.06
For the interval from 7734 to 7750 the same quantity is 2.12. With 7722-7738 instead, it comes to 2.12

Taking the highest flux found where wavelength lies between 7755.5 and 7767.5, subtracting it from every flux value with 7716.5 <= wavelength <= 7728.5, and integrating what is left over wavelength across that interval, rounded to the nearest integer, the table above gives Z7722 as -68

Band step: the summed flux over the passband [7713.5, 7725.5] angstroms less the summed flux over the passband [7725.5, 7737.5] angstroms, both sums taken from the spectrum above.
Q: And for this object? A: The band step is -12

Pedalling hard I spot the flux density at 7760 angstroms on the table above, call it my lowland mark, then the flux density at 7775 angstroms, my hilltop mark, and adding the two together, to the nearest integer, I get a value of 73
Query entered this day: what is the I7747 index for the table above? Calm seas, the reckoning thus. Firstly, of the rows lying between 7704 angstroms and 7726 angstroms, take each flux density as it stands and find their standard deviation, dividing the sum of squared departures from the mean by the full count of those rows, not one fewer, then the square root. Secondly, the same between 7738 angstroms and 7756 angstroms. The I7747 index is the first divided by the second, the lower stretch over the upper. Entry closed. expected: 1.0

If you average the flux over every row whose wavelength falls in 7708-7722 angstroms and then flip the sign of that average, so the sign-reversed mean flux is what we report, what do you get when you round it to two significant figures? -36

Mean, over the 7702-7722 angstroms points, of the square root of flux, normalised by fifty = 0.122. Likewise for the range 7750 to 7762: 0.122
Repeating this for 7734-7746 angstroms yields 0.128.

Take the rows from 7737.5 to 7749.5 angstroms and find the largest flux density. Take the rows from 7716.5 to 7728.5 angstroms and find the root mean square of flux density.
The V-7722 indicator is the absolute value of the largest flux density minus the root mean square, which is 5.4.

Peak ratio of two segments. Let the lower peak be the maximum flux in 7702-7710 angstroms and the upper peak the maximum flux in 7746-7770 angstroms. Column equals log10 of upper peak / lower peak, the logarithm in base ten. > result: -0.002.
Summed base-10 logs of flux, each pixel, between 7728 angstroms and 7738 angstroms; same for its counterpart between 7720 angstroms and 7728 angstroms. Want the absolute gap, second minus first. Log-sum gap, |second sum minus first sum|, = 0.00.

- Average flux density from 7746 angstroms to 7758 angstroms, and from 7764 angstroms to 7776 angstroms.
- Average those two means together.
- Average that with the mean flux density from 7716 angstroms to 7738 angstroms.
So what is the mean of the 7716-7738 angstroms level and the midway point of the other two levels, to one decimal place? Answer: 37.5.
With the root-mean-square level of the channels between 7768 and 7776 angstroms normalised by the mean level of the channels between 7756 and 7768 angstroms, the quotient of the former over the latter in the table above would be 0.99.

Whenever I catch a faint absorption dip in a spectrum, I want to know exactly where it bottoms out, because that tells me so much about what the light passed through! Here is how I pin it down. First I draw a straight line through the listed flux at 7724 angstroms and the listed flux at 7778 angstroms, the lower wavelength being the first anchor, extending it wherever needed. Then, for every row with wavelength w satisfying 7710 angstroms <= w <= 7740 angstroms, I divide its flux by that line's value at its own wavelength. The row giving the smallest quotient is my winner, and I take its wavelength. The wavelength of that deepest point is 7730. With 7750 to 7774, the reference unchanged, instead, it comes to 7769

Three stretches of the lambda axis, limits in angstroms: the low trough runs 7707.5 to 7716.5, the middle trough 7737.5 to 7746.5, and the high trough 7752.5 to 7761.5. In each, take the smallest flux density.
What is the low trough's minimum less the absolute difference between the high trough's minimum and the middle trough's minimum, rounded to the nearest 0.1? 30.5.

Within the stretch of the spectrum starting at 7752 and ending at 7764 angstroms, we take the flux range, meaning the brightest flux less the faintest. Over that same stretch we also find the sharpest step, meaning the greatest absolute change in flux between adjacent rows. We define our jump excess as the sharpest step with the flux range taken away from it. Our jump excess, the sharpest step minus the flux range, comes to -0.2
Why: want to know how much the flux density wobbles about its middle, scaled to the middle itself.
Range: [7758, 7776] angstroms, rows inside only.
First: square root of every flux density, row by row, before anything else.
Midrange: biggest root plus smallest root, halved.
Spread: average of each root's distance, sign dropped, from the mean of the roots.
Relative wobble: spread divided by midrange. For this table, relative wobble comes 0.041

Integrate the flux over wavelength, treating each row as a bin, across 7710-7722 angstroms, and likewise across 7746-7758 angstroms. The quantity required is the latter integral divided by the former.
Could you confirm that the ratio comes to 1.00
